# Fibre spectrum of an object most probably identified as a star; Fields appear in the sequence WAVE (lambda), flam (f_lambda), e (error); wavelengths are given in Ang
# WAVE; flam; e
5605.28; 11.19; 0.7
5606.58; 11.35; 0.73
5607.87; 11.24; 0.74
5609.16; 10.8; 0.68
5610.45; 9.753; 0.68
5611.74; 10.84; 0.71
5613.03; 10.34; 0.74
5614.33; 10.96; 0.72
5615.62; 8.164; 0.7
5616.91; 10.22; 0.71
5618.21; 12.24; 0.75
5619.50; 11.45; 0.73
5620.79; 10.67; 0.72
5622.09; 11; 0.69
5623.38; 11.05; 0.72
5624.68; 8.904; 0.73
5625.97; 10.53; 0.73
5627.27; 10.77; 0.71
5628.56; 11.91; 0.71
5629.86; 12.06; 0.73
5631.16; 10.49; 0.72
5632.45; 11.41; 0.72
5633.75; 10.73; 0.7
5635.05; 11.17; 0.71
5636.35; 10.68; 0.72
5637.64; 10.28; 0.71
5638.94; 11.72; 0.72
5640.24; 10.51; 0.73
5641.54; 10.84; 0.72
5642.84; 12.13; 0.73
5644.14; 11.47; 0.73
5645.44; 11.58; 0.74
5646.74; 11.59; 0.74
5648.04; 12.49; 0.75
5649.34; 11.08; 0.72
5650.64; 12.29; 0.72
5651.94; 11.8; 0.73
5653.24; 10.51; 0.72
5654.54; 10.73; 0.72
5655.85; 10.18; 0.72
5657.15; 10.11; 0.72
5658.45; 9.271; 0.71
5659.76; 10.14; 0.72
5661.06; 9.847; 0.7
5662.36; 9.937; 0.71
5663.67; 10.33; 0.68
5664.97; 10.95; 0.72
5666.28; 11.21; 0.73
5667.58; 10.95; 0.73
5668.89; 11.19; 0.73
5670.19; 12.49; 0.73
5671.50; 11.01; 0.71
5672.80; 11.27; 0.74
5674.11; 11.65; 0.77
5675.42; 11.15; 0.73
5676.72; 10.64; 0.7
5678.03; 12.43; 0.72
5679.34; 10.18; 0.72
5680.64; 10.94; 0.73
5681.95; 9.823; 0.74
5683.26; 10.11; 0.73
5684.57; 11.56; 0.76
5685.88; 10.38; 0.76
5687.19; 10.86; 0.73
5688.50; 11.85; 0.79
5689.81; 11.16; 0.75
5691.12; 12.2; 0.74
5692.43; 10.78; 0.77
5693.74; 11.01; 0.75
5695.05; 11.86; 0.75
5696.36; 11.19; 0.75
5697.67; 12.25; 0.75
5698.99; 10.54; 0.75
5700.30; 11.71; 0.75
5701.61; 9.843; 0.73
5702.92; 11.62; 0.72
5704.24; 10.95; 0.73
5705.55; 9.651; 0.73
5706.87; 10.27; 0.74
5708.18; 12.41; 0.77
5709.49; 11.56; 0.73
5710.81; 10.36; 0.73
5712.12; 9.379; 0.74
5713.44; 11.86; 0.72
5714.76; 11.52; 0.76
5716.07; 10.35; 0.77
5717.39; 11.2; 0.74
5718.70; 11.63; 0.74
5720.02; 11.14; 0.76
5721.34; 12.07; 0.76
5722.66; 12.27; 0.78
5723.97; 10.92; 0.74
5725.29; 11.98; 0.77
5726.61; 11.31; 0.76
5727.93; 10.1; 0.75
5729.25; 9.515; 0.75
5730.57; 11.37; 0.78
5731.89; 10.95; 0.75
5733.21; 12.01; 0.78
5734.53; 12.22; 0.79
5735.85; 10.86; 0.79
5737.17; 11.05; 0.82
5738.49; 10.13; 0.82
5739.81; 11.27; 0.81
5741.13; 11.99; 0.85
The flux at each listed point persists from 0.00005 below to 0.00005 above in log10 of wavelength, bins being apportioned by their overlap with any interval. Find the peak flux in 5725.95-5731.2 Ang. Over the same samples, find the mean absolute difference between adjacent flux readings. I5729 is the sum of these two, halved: 6.29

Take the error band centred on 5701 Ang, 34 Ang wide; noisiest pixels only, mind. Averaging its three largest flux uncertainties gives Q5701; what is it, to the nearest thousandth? 0.777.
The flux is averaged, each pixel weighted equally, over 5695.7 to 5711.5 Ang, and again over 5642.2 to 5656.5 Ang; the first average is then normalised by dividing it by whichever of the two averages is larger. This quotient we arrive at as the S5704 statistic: 0.96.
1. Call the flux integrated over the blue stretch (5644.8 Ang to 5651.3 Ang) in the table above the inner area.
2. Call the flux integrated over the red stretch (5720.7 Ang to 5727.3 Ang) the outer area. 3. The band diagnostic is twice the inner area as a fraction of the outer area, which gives 1.99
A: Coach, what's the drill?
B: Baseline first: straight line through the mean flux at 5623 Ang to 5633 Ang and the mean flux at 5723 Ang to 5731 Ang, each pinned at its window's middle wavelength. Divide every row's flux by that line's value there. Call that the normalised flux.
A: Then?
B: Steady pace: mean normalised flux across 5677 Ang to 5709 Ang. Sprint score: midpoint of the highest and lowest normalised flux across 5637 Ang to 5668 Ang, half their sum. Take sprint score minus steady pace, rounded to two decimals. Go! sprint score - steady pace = -0.02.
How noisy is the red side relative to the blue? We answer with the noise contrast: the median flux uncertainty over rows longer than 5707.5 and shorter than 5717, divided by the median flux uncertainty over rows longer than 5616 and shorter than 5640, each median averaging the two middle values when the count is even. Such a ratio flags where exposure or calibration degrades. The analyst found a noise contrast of 1.028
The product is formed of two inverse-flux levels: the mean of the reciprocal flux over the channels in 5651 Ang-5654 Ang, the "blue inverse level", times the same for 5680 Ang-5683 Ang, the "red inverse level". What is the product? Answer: 0.0087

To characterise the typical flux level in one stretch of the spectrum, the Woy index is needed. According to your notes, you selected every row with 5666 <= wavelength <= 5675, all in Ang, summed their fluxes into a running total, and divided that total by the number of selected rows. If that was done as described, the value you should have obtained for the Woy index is 11.4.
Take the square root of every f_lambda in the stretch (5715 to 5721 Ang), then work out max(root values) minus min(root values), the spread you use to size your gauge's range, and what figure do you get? 0.193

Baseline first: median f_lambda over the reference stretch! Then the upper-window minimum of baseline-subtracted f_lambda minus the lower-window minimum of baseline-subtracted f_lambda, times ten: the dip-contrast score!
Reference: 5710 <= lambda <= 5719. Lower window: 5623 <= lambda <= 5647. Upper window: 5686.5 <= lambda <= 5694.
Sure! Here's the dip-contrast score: 19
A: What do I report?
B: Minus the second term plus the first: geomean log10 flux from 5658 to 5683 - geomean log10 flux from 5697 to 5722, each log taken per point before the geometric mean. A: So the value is -0.0100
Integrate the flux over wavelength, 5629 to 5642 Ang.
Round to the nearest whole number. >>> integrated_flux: 143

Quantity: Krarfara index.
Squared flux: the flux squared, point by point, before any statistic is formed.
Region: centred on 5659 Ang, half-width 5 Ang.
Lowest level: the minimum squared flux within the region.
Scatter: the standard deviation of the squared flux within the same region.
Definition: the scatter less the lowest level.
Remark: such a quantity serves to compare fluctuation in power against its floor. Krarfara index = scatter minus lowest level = -78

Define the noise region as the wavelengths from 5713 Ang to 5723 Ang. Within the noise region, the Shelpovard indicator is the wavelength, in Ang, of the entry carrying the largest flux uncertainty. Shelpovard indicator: 5722.66 Ang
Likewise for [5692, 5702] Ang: 5692.43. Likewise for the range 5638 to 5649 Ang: 5648.04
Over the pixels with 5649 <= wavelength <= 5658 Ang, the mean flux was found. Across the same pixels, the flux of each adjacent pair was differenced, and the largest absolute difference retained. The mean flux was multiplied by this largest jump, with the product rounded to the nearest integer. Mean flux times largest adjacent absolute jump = 14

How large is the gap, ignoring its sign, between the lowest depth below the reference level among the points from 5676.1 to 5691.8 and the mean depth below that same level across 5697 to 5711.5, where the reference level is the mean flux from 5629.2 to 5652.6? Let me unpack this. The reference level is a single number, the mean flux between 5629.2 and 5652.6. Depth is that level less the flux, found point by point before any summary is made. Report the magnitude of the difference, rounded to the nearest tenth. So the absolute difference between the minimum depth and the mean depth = 1.4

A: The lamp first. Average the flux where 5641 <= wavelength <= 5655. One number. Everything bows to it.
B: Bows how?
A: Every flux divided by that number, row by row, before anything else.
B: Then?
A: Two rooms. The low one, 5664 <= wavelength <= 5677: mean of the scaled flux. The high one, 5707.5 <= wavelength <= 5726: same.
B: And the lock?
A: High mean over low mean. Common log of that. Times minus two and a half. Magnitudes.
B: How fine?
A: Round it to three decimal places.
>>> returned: -0.008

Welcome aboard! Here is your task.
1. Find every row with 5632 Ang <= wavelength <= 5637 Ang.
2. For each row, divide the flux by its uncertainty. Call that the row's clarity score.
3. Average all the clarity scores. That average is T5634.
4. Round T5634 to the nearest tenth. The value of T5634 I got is 15.4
